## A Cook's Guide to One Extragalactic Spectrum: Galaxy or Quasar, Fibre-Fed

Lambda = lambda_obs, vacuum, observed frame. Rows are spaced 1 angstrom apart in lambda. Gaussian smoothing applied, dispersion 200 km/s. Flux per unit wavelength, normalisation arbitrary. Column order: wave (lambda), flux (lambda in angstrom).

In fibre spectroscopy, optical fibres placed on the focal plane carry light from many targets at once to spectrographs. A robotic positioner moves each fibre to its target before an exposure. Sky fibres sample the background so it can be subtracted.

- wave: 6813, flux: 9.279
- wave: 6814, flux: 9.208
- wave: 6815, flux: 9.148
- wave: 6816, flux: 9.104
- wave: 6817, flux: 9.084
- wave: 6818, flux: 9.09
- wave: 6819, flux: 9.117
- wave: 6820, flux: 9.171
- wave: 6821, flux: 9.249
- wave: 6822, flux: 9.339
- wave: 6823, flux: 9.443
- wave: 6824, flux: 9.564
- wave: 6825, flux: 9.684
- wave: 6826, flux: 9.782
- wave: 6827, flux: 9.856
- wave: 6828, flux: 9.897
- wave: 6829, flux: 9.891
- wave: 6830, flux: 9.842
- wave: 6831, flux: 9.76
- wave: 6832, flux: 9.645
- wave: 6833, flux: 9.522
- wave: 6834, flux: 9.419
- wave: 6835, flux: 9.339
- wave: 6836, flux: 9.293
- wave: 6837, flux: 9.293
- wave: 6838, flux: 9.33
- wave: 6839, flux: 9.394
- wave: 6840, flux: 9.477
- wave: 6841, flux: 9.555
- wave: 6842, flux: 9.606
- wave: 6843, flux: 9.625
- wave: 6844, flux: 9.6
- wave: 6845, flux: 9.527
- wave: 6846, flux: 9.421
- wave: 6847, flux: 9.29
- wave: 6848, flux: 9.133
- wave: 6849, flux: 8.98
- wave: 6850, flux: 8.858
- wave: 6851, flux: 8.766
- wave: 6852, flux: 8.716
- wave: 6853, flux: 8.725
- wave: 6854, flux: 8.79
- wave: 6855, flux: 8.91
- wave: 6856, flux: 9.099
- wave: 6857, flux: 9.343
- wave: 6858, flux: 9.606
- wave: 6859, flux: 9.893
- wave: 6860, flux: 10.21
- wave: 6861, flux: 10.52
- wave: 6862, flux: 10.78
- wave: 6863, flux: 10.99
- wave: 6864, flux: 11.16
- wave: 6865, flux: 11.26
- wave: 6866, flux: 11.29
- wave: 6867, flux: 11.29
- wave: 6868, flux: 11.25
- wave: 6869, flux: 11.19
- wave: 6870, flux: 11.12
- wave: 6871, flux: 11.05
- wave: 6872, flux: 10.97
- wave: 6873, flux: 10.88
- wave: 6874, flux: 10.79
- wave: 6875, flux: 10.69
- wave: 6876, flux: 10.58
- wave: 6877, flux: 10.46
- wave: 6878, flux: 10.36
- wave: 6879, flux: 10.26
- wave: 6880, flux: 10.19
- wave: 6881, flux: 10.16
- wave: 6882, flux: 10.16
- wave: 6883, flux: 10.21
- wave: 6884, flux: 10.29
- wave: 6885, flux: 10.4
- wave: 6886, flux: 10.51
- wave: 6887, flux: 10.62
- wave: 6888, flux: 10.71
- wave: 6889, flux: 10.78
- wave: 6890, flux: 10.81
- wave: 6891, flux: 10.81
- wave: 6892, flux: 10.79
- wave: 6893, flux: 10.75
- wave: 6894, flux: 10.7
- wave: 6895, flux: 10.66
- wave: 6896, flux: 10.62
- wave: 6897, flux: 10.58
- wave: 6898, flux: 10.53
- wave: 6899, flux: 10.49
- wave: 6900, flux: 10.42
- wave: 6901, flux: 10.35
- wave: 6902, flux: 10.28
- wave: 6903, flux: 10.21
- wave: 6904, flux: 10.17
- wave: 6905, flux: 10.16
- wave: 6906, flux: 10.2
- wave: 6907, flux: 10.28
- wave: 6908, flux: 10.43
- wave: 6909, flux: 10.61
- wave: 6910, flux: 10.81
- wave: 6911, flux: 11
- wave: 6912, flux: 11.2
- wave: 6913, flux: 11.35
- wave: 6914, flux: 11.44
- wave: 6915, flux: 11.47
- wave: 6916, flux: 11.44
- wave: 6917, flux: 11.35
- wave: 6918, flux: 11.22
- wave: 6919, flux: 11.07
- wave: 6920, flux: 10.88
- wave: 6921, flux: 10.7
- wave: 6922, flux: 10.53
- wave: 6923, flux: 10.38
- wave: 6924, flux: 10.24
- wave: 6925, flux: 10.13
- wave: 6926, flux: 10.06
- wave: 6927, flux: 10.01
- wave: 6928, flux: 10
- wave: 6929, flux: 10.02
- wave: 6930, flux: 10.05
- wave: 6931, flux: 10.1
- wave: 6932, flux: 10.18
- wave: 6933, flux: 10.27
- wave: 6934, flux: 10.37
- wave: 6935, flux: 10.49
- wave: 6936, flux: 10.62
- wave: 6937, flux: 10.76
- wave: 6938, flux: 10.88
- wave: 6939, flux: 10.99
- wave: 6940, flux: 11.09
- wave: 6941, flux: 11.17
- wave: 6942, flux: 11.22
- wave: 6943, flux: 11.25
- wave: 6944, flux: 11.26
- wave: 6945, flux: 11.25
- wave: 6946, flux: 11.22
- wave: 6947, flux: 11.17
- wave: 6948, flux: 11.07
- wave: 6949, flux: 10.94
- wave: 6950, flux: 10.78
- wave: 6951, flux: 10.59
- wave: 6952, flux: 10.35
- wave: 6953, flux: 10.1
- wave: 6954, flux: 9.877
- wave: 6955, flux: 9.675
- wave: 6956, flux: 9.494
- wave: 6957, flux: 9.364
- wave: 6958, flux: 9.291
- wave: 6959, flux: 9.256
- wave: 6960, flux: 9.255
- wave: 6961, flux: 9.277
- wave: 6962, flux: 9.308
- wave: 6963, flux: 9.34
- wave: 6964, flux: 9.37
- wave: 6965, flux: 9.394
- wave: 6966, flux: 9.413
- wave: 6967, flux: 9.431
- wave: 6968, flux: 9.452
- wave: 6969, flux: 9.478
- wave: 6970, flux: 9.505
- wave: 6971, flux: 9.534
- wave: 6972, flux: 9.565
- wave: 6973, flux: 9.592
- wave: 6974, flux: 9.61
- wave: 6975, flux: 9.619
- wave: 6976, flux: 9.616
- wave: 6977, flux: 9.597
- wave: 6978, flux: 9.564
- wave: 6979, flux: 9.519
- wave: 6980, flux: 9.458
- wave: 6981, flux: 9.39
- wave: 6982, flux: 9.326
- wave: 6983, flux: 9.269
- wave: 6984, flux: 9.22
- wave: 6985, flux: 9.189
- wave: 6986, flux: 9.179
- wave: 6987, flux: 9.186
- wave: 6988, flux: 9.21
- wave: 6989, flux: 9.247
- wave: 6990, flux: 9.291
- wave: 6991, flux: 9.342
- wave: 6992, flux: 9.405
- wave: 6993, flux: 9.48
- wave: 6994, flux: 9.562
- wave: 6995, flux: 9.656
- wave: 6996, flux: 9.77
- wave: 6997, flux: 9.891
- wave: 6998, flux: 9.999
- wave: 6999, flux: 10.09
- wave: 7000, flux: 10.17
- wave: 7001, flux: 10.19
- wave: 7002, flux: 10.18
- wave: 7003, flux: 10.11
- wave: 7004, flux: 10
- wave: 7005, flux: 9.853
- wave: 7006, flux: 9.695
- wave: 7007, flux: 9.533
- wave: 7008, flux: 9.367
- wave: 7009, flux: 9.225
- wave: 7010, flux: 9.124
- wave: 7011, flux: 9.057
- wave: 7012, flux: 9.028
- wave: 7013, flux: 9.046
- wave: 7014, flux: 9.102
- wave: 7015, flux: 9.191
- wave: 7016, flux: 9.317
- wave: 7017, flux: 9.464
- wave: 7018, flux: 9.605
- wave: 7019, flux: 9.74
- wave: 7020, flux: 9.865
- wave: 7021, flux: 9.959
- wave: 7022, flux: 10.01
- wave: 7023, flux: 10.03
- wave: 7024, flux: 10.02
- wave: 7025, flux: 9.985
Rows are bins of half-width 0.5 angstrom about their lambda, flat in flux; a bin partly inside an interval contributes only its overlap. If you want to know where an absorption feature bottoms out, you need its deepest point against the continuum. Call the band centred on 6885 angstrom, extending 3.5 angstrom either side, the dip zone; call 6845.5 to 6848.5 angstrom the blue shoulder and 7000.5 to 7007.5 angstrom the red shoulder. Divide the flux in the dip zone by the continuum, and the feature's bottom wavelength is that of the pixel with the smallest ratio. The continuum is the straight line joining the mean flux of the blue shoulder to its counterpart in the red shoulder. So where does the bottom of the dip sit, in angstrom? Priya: 6882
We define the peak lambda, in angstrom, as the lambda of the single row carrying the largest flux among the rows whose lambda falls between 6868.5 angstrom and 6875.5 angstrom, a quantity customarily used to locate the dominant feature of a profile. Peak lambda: 6869 angstrom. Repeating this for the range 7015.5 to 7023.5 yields 7023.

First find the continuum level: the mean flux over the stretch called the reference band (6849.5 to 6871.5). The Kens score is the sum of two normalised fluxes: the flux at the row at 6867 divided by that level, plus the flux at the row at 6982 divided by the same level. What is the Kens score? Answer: 2.04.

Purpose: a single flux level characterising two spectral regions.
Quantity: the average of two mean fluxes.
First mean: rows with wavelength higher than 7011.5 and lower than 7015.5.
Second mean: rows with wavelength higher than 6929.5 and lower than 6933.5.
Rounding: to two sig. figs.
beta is 9.6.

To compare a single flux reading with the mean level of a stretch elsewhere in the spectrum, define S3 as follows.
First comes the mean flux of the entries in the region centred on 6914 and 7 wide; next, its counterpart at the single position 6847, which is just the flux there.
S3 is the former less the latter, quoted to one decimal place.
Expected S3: 2.0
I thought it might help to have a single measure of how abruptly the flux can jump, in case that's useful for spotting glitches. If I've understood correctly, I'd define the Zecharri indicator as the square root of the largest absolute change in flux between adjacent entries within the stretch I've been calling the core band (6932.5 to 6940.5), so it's 0.37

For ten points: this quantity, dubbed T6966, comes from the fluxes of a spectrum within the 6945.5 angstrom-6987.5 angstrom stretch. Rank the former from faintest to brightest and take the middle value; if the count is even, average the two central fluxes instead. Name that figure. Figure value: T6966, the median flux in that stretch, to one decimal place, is 9.5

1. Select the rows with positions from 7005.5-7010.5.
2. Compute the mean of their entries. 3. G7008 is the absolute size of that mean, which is 9.4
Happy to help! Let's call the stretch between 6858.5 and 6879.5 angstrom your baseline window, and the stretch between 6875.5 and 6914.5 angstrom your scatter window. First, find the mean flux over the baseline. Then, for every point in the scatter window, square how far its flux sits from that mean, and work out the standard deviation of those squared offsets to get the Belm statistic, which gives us 0.15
